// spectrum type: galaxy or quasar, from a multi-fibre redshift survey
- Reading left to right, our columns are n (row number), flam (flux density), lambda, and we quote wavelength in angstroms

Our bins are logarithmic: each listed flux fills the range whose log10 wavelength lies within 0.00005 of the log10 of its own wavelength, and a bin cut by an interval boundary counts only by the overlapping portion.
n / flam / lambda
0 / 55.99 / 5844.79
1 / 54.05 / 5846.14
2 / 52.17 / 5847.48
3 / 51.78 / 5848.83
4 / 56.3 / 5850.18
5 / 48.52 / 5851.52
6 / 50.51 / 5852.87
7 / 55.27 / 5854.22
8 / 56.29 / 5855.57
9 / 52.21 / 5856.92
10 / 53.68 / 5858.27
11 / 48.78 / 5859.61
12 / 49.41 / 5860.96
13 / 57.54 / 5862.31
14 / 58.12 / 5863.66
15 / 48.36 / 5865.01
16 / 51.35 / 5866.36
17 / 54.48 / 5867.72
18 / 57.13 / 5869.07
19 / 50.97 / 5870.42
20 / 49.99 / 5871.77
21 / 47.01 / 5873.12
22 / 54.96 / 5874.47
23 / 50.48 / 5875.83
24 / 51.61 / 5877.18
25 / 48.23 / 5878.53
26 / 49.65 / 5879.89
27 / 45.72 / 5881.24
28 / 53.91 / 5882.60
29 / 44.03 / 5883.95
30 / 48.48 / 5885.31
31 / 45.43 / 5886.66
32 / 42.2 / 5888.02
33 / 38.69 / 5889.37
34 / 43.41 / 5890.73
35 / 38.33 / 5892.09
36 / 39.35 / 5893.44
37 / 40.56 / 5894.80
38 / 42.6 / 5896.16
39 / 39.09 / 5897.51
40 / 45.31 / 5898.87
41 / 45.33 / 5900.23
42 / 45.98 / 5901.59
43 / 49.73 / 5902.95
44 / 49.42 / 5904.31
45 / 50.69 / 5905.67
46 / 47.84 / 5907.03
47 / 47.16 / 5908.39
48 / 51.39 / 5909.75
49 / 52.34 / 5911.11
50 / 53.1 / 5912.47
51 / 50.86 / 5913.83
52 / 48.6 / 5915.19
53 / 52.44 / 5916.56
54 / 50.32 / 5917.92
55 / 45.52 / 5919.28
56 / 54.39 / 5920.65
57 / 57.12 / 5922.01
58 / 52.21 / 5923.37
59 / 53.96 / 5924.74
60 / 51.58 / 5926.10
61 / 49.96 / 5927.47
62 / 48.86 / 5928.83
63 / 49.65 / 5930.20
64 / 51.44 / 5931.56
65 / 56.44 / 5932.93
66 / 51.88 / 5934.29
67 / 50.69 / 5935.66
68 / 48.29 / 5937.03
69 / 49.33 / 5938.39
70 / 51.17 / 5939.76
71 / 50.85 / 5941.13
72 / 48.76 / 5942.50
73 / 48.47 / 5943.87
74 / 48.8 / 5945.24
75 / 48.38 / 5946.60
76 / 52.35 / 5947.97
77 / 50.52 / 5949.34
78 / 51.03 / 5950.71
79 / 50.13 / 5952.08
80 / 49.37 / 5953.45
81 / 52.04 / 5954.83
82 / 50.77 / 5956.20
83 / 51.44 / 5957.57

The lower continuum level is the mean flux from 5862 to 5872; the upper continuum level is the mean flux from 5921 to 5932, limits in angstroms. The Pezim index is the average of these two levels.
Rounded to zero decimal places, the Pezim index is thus 53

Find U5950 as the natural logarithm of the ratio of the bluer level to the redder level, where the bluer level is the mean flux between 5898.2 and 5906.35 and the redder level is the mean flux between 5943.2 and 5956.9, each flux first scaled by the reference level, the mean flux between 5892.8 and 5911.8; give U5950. -0.05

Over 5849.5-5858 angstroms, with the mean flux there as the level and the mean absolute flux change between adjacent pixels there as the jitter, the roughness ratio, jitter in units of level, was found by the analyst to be 0.074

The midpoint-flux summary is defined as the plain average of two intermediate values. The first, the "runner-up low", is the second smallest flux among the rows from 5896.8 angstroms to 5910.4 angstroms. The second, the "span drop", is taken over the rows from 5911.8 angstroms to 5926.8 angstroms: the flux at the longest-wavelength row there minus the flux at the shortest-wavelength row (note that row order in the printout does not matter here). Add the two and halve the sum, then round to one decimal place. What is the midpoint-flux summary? 21.9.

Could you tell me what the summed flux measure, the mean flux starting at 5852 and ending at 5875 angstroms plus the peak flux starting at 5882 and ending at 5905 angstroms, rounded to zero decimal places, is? 107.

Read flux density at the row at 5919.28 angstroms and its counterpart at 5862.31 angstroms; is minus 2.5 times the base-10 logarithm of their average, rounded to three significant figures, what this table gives -4.28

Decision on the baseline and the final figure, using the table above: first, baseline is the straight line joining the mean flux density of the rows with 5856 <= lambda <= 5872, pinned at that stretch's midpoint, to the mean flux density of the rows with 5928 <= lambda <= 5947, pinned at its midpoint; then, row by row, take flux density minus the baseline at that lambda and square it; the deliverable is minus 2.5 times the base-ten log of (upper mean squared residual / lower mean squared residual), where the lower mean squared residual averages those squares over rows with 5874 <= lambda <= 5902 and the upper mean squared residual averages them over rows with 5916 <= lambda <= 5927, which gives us 1.8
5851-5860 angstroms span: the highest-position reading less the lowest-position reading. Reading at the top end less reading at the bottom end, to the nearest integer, 0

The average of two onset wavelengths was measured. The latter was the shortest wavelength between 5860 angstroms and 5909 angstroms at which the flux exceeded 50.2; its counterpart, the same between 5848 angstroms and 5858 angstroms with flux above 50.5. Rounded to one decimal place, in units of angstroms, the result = 5855.6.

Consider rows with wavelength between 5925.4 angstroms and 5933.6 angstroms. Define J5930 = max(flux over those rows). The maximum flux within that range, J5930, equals 56.44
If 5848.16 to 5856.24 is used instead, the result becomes 56.3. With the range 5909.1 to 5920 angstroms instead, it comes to 53.1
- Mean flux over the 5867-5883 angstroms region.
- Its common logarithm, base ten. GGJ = 1.71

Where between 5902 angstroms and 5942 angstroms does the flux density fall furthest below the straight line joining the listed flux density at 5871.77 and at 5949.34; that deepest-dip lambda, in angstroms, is 5919.28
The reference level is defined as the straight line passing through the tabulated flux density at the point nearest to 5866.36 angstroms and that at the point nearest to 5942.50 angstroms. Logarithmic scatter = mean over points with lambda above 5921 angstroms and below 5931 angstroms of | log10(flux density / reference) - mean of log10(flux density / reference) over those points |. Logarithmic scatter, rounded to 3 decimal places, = 0.017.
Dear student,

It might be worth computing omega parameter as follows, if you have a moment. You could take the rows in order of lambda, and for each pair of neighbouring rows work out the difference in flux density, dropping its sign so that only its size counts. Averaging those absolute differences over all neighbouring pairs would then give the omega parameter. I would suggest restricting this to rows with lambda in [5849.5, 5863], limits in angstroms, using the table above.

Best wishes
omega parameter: 3.9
